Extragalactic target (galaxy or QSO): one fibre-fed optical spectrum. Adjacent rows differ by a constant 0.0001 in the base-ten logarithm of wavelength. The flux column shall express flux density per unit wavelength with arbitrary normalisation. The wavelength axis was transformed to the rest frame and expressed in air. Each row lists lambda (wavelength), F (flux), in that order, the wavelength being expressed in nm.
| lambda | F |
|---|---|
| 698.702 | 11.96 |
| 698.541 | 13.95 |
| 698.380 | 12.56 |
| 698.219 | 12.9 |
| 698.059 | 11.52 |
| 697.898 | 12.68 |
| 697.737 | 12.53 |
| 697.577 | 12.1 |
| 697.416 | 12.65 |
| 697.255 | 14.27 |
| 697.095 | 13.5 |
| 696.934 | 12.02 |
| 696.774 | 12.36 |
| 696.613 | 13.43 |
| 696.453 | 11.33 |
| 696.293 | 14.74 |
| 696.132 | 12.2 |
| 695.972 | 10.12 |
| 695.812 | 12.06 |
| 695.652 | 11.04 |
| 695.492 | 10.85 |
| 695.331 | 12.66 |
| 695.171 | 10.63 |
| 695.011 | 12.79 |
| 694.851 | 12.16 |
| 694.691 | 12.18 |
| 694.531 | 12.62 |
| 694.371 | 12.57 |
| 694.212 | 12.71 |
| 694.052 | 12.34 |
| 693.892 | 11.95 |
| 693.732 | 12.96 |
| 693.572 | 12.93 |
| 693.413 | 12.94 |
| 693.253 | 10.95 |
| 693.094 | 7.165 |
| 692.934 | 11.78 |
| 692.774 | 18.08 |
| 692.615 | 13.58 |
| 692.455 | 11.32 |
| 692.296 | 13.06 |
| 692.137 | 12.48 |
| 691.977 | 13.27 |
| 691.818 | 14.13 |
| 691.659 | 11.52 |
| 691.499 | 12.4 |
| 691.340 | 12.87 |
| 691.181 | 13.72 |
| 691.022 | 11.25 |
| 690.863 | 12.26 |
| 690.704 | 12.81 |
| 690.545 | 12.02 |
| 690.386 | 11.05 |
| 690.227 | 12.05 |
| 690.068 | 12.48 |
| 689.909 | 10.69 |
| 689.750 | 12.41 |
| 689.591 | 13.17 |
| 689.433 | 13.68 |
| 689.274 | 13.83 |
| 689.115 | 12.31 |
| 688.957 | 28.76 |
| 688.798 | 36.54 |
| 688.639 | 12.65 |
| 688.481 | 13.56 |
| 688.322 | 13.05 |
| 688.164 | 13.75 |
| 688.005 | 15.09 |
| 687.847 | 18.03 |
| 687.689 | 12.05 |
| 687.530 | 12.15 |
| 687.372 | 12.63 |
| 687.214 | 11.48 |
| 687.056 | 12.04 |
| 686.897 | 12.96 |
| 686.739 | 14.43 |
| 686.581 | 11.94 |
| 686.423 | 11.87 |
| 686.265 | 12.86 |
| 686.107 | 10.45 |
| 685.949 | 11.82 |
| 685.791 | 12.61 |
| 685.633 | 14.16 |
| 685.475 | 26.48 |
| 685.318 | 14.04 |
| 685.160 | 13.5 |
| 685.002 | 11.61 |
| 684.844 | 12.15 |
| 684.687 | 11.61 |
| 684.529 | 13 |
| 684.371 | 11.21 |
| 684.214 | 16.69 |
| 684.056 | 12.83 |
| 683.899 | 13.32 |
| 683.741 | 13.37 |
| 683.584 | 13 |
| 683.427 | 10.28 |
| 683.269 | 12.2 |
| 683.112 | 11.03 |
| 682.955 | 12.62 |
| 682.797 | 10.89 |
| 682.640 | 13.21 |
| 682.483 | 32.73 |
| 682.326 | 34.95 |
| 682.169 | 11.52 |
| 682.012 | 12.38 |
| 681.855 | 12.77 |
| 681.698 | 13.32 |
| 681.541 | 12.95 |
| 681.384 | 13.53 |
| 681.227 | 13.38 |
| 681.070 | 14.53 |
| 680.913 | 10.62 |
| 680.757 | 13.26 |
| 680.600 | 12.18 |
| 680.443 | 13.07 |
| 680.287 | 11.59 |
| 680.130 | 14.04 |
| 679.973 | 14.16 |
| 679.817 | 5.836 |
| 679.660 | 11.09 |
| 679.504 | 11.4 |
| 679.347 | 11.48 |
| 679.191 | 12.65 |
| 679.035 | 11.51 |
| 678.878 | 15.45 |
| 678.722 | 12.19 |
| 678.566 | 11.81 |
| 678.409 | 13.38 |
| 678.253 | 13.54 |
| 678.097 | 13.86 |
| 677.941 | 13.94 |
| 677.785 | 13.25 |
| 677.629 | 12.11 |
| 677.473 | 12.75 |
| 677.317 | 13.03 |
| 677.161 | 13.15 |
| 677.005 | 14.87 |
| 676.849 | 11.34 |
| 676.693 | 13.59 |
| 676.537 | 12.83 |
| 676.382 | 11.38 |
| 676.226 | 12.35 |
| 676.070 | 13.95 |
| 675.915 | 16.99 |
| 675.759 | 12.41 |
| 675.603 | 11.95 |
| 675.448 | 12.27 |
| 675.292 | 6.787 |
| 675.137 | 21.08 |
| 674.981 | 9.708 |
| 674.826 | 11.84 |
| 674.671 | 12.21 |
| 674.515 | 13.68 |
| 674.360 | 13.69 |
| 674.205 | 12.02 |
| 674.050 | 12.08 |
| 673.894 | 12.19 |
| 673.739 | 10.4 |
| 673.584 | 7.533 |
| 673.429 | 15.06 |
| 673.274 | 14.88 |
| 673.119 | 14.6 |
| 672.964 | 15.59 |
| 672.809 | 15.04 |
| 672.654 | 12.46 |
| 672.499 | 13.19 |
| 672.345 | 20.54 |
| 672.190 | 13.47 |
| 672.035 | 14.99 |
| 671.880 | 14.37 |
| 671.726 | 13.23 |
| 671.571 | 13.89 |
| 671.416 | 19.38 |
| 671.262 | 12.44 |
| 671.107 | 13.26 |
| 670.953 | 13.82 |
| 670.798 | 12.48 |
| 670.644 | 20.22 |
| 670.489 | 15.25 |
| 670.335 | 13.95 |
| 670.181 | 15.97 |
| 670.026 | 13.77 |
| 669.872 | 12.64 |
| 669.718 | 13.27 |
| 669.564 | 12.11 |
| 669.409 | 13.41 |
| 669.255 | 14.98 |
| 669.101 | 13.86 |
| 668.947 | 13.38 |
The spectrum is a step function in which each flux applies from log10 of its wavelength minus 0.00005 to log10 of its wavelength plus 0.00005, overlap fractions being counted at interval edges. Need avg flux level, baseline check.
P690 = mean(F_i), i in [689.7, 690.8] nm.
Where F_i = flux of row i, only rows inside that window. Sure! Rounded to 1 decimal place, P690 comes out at 11.9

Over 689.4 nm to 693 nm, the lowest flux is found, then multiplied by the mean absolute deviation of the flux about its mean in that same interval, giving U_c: 11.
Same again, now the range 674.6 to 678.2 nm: 11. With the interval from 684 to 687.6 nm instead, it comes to 18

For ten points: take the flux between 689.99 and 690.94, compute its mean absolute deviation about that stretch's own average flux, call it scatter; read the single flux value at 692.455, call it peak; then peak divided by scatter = 28.0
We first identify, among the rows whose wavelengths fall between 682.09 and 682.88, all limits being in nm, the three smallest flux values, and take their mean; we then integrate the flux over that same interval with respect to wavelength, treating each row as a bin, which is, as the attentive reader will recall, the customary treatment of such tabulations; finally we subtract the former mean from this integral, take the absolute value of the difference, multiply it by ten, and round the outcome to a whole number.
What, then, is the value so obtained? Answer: 44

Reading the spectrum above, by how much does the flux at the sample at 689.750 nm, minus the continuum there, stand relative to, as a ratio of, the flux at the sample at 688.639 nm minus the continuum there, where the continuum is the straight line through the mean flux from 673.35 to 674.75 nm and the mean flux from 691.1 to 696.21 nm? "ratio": 0.4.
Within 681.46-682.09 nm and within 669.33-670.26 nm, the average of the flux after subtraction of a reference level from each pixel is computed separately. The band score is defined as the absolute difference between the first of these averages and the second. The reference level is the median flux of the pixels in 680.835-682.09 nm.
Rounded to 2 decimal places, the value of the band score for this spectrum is 0.67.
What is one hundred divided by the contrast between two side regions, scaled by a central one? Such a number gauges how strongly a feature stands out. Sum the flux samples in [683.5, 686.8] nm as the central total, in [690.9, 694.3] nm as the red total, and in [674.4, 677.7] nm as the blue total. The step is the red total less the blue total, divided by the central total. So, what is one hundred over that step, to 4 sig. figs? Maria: -4119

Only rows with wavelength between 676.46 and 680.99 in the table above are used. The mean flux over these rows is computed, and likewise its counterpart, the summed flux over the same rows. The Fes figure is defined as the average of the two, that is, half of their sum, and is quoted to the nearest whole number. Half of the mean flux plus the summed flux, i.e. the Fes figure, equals 188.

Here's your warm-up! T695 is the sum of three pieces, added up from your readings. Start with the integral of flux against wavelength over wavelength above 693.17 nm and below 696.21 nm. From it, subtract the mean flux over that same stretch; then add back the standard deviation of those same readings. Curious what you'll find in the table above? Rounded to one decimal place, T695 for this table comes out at 25.4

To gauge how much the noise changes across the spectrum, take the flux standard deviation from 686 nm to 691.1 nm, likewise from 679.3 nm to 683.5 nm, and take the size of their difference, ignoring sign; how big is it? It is 0.8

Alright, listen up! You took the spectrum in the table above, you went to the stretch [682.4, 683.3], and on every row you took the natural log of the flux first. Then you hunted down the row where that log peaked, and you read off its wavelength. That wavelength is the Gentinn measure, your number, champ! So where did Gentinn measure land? 682.483 nm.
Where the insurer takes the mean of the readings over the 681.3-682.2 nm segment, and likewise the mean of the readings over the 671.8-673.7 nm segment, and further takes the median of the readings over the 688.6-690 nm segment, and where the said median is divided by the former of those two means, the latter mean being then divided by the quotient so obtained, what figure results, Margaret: 13.8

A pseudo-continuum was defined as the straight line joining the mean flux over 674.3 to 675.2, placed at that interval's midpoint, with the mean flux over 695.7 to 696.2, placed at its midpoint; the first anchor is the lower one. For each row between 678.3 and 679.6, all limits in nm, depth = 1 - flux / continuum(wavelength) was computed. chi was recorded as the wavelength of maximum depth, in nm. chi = 679.504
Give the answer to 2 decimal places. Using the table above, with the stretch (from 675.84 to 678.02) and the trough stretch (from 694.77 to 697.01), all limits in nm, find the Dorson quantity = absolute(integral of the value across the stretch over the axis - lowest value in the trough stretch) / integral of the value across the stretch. 0.65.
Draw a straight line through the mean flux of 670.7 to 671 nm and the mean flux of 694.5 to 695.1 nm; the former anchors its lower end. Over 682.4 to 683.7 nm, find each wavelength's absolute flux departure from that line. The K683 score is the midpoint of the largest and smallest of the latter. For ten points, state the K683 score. 10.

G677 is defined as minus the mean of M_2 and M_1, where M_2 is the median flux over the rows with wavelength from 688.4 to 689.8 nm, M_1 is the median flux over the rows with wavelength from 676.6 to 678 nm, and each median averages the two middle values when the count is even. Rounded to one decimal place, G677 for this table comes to -13.4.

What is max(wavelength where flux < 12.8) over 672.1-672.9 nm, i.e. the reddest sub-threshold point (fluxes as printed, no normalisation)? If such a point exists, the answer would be 672.654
